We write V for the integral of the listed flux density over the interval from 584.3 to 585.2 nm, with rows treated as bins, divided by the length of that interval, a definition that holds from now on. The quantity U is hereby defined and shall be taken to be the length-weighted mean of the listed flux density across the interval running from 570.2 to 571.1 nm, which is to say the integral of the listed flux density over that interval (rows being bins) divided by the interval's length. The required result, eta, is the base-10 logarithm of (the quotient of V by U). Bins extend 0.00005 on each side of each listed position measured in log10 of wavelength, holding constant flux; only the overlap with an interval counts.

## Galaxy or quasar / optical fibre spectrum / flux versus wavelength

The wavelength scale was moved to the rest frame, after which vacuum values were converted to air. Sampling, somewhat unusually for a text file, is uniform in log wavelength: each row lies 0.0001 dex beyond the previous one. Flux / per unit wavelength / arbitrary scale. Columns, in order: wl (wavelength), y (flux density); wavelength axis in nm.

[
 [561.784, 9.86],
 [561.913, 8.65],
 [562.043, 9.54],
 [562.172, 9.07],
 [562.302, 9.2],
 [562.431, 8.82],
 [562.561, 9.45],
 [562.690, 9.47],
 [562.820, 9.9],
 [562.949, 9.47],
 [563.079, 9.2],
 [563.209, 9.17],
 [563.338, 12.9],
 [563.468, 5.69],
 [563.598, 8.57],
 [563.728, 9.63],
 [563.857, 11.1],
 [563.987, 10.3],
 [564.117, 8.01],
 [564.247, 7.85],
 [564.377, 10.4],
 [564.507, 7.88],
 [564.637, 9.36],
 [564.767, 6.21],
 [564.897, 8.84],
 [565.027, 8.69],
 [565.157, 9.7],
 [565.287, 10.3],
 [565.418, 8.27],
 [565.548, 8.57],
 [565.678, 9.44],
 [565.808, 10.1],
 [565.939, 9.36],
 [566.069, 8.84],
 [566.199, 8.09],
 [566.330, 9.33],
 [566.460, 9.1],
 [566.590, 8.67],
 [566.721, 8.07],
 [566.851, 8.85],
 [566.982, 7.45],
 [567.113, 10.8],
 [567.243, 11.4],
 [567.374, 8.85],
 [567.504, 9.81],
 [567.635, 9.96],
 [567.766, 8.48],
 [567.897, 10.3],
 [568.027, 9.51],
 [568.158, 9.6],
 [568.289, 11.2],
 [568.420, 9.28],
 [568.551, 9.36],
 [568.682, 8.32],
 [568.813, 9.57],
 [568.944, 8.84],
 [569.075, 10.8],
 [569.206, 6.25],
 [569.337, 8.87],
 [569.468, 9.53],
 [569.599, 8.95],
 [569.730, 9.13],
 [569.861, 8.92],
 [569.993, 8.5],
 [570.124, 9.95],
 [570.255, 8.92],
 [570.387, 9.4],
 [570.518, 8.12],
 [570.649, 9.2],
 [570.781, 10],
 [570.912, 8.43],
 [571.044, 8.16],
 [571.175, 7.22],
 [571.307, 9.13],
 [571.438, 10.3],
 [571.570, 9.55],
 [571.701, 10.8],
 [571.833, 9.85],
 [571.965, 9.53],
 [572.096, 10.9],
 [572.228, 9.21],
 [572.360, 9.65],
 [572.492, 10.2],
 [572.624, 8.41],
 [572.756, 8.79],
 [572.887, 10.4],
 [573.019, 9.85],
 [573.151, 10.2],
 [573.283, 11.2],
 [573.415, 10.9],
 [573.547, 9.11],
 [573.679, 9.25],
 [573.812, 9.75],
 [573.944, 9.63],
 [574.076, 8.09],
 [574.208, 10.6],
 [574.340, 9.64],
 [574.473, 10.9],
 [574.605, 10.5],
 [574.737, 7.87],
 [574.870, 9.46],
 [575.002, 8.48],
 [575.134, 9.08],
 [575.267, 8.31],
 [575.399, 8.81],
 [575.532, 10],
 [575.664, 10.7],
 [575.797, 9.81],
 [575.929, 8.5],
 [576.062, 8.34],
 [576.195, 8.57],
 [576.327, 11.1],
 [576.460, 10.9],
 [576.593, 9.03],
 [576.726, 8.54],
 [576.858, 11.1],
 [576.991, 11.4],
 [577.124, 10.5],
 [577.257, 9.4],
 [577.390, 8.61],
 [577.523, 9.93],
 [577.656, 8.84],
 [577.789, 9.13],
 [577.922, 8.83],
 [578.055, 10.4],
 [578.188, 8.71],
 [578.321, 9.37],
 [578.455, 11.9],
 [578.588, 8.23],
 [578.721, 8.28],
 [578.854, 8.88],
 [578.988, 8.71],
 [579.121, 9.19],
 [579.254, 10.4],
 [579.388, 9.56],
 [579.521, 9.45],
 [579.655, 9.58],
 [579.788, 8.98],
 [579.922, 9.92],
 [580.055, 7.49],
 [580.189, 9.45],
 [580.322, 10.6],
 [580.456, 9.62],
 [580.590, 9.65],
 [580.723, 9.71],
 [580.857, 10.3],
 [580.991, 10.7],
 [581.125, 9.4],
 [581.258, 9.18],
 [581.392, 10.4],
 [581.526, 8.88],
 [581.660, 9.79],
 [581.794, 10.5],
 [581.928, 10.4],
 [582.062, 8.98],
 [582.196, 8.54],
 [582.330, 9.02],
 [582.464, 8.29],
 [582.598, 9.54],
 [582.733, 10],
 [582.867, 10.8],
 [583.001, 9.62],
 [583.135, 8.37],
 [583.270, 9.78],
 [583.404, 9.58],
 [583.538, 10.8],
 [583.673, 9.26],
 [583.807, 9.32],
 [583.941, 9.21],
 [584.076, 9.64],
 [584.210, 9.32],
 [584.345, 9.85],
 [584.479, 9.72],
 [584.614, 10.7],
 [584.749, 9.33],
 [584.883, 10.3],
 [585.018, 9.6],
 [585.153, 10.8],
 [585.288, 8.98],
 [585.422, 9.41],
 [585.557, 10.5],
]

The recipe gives 0.05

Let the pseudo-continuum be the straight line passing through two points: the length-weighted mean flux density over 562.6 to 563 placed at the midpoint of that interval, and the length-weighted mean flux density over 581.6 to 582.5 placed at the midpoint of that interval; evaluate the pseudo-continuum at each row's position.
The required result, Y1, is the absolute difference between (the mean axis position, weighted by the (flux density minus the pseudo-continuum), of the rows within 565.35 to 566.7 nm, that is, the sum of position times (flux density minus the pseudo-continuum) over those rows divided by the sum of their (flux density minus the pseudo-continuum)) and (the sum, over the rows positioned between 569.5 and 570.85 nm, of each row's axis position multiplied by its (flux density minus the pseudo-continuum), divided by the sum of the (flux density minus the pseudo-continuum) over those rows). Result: 4.07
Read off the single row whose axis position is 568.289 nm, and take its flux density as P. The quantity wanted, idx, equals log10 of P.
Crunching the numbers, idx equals 1.05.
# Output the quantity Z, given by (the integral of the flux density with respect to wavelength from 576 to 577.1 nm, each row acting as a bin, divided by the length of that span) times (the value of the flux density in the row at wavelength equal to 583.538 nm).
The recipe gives 107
